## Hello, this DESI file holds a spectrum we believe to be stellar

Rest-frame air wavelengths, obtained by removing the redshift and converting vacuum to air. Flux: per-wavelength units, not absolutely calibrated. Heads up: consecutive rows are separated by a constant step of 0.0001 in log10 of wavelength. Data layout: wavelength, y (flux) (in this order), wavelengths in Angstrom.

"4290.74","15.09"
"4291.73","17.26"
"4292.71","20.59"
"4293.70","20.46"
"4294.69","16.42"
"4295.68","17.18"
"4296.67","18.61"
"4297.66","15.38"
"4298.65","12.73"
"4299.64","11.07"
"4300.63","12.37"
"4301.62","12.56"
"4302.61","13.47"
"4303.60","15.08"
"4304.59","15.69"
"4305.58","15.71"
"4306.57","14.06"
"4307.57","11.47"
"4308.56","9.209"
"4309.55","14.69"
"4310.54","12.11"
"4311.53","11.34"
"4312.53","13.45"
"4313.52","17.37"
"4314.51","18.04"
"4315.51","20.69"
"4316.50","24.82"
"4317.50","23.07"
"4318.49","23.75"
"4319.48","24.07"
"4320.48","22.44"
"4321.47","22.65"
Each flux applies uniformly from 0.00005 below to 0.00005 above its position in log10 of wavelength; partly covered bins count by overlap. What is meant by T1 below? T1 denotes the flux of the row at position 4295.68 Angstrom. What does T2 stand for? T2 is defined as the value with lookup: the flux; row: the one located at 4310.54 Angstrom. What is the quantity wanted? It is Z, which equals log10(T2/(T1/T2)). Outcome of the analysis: 0.9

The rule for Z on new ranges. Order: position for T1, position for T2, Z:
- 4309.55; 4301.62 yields 1.0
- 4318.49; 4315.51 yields 1.3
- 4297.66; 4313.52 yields 1.3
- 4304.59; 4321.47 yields 1.5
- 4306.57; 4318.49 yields 1.6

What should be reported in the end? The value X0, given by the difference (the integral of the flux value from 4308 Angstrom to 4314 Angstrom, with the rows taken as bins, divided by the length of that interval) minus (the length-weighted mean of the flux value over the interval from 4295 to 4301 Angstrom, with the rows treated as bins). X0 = -1.6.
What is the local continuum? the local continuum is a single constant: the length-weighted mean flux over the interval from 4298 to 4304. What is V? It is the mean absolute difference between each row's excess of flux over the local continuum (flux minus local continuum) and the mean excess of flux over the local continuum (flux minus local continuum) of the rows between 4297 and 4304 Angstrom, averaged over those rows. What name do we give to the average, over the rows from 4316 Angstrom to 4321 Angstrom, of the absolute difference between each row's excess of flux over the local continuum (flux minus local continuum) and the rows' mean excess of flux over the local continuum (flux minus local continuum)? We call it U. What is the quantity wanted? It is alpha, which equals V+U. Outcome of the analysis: 1.9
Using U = 0.7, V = 1.2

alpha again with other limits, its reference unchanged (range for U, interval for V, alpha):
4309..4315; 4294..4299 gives 3.8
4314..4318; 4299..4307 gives 3.7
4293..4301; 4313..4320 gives 5.2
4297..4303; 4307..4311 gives 2.5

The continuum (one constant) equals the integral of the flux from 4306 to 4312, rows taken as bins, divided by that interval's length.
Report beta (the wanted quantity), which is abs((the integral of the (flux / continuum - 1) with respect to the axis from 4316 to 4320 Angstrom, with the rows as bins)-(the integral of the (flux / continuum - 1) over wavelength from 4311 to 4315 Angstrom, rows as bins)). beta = 2.9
